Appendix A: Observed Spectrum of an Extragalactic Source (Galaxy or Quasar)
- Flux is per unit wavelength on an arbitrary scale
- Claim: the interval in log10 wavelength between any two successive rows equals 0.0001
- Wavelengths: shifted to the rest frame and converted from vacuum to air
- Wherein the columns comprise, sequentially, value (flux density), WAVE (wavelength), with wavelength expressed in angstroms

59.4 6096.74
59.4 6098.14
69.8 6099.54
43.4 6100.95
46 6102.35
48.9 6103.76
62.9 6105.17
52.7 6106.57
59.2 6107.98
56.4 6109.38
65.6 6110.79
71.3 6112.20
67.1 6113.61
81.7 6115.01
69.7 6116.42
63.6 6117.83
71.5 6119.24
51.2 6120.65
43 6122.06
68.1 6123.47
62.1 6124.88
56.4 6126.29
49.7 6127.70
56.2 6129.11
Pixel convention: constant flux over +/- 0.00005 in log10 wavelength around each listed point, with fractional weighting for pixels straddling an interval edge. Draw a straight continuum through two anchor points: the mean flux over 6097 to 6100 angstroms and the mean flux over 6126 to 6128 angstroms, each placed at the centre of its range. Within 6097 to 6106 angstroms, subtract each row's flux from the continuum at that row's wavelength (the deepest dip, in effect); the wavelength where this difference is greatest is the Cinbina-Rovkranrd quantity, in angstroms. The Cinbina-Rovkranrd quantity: 6100.95 angstroms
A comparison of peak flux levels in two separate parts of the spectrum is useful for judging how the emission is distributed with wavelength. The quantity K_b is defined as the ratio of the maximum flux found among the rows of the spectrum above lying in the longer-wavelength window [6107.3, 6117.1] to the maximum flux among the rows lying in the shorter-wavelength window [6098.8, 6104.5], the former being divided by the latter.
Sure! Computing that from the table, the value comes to 1.17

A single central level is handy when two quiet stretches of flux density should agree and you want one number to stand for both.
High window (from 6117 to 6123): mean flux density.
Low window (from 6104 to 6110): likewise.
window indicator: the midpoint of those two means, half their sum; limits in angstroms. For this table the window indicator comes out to 57.6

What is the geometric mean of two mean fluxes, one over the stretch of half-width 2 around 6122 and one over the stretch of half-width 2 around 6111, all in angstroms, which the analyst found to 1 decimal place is 59.0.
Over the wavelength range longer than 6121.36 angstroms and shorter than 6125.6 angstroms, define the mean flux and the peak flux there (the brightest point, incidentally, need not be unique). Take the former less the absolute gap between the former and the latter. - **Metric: 47.4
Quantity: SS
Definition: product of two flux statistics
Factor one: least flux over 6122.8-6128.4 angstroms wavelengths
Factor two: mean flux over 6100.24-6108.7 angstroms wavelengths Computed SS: 2594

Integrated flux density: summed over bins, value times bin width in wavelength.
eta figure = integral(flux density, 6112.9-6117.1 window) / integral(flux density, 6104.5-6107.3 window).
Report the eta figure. 1.9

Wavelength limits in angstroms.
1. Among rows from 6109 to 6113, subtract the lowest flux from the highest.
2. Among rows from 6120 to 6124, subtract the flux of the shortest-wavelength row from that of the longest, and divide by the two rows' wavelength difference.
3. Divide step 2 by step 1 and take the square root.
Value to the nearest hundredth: 0.63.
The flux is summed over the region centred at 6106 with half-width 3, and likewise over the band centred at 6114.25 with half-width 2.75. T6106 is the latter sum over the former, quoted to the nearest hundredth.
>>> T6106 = 1.30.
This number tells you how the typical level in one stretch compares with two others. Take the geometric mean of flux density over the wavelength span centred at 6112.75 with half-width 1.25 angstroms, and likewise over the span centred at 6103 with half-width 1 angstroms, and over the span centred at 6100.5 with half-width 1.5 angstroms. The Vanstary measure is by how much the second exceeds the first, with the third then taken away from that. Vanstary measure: -77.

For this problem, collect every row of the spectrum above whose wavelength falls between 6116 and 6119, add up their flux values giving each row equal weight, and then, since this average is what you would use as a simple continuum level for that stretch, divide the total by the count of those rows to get 67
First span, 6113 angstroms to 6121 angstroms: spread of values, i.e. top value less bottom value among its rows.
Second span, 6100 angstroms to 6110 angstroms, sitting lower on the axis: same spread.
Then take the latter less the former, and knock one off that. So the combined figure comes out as -12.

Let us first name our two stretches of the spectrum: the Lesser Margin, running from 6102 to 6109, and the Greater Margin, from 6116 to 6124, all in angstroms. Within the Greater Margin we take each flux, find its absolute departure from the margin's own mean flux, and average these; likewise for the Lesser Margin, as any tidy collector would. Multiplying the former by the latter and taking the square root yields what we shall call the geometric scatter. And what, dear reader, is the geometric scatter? 7.3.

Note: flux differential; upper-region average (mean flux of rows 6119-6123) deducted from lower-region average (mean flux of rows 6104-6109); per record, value 3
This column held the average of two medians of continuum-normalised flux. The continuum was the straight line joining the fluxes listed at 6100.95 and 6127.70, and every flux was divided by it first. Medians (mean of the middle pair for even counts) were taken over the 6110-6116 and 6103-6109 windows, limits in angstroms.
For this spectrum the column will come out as 1.37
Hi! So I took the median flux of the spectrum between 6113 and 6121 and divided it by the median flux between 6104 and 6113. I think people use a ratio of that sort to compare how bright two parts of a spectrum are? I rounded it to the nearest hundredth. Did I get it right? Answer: 1.12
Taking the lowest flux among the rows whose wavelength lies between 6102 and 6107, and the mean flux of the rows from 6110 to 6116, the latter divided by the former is 1.55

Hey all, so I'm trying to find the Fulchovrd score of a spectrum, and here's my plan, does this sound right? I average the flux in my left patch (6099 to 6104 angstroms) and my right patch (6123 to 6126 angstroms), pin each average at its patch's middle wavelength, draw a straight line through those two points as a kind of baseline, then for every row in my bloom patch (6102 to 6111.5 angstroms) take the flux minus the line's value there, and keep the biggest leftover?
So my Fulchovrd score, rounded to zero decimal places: 9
